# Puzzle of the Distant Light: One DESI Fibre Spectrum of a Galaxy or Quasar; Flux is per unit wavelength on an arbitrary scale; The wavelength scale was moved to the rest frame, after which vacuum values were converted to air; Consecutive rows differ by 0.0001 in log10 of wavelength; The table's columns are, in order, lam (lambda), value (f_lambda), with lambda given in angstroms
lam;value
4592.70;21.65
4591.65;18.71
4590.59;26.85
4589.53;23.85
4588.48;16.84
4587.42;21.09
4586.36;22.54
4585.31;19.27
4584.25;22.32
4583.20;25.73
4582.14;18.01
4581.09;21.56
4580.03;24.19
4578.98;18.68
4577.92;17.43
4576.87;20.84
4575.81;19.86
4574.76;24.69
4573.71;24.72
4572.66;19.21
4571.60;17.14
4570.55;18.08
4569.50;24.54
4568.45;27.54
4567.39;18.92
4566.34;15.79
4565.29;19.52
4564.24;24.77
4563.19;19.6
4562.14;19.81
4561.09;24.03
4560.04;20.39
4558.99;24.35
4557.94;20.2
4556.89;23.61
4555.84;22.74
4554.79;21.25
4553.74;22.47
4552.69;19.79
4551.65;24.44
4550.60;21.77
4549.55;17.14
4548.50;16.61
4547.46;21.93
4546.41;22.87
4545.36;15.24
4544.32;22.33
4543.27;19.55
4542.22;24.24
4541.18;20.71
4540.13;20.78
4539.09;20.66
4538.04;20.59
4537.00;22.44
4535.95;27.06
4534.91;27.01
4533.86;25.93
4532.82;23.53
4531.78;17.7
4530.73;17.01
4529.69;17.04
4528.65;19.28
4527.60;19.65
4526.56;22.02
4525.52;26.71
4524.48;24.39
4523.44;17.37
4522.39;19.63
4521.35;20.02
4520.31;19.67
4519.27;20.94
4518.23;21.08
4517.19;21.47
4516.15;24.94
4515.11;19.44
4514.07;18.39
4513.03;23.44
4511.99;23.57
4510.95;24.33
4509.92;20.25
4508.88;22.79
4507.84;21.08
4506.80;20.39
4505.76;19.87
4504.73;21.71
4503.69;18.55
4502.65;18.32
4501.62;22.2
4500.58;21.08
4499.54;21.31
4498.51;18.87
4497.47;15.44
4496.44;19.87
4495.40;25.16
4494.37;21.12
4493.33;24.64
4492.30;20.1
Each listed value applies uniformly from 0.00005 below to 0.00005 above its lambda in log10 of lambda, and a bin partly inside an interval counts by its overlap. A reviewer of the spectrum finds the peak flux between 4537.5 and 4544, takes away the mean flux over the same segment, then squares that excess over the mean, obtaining 10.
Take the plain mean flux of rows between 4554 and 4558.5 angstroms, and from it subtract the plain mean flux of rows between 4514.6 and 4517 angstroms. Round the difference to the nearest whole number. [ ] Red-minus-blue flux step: 0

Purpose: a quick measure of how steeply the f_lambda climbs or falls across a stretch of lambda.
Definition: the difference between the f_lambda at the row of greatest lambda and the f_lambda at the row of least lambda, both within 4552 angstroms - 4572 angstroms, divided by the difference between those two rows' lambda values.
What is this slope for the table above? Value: -0.1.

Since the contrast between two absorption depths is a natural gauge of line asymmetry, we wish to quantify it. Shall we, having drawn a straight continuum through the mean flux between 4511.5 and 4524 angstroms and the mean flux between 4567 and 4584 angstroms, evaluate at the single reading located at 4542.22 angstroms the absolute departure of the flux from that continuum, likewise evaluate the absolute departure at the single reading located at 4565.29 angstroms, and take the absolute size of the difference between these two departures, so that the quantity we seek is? 1.5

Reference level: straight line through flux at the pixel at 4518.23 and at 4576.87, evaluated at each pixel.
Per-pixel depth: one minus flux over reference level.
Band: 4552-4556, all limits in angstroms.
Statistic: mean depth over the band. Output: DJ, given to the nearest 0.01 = -0.03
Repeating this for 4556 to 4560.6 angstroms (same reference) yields -0.06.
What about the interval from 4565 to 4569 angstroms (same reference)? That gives 0.02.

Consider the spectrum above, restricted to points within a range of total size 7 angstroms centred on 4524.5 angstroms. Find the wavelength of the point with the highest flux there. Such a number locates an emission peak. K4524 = 4525.52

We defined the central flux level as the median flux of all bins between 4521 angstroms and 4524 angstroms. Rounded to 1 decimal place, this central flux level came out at 19.6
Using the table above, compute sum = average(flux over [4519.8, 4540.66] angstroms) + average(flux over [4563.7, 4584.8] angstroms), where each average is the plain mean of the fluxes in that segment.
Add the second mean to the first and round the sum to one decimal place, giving 42.6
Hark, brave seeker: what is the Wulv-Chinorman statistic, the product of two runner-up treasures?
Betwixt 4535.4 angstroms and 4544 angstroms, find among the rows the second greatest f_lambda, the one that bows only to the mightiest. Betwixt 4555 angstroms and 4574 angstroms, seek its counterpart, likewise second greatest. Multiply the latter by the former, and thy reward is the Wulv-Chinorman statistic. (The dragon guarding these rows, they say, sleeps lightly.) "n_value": 600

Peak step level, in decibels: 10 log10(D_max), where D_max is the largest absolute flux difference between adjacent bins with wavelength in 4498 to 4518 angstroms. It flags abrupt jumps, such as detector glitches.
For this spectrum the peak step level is 7.4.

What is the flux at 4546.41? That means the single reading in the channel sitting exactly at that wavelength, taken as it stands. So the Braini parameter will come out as 22.87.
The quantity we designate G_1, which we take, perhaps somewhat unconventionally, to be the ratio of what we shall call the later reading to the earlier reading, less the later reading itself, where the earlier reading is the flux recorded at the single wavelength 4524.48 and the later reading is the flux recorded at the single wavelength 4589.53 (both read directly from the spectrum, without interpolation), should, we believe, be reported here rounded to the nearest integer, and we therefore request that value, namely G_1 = -23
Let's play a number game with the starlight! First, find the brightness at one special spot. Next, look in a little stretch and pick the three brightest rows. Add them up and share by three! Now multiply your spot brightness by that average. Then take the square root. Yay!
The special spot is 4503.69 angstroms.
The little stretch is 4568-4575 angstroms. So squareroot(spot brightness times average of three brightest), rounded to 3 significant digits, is 21.8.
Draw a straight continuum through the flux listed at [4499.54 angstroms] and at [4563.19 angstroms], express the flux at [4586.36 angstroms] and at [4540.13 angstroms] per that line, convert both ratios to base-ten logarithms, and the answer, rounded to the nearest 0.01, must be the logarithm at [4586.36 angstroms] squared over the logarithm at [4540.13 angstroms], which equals 0.47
